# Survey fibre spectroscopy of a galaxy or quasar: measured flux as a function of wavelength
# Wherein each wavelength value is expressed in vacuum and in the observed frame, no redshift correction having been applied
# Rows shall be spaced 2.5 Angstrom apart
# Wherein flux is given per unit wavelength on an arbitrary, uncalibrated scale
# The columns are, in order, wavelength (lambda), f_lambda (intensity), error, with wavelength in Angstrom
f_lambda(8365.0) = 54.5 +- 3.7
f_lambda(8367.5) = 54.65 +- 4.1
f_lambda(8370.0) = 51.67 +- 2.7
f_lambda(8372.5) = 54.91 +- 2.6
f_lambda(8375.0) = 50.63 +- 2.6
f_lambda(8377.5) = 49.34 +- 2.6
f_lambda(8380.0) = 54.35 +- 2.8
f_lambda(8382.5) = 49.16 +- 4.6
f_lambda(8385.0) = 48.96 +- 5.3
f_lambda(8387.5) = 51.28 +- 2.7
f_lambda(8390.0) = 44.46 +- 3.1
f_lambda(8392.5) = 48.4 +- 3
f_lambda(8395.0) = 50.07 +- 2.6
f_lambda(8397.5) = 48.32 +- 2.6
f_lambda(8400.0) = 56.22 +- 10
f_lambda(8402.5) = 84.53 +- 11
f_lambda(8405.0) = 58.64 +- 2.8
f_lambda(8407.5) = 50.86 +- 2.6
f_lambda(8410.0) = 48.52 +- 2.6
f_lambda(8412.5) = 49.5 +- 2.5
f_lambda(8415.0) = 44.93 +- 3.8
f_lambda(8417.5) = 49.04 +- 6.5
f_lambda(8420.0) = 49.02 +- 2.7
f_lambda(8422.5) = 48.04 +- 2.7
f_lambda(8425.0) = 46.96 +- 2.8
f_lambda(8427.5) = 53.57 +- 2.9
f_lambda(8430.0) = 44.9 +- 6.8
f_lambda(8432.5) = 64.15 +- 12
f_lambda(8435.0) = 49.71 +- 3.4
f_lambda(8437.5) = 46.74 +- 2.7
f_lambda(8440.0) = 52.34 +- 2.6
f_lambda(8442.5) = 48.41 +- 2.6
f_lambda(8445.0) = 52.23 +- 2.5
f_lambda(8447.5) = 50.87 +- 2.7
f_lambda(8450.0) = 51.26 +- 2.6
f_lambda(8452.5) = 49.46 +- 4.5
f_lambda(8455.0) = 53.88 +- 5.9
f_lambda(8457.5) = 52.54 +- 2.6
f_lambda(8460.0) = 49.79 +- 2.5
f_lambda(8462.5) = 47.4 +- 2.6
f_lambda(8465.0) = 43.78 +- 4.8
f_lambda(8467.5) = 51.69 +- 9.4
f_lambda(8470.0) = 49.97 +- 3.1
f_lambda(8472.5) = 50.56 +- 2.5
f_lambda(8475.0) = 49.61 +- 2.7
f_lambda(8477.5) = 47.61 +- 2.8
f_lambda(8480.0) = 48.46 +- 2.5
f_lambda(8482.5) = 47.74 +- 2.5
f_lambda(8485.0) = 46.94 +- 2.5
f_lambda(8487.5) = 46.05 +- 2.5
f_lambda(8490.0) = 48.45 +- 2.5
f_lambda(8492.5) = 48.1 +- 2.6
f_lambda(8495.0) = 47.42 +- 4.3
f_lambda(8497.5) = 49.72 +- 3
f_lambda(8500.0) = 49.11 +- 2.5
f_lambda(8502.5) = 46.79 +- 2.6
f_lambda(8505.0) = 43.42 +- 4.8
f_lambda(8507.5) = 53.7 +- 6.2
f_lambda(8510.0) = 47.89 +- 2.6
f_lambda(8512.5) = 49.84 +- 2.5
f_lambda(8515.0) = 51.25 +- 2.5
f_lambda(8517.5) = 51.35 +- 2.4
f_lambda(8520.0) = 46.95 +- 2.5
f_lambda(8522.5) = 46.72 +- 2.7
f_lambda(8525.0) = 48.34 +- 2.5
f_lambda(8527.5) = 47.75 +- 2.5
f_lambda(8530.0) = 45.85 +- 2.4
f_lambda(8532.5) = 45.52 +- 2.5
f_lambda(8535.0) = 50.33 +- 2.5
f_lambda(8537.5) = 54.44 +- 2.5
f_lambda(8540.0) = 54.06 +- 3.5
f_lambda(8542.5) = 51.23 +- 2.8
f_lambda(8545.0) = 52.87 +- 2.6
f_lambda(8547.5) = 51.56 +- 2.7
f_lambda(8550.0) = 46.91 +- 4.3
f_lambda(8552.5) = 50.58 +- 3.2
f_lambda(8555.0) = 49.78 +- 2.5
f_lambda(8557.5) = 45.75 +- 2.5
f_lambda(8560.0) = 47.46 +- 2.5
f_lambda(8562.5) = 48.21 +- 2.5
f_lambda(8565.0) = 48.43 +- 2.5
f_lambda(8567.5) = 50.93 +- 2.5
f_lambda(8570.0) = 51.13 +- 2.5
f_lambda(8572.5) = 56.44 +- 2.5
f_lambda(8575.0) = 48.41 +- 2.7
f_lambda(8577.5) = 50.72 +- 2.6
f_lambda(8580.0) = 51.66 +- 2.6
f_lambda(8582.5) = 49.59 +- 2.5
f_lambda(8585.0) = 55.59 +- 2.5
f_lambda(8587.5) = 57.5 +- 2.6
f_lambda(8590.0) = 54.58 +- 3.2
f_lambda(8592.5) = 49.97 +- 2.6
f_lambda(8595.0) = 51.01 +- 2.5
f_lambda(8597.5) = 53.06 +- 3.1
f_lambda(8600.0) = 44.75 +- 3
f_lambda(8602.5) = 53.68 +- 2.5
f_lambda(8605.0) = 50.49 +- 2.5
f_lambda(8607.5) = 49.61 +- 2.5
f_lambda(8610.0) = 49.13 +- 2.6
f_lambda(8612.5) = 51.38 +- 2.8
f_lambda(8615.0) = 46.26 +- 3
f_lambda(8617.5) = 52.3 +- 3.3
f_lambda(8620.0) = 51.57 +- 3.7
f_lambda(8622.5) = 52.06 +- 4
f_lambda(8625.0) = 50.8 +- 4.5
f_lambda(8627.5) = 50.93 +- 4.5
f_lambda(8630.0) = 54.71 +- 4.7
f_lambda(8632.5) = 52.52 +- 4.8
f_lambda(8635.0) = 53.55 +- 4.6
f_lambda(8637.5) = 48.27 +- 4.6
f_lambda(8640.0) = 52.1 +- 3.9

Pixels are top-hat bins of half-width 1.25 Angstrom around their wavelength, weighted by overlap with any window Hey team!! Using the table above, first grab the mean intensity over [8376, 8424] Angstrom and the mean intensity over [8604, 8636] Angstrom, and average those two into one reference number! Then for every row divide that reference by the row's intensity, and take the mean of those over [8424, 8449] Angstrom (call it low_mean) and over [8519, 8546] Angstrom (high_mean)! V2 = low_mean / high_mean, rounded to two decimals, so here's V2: 0.97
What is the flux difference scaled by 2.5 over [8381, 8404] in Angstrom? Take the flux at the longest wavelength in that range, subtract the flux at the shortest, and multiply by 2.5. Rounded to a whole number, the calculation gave 88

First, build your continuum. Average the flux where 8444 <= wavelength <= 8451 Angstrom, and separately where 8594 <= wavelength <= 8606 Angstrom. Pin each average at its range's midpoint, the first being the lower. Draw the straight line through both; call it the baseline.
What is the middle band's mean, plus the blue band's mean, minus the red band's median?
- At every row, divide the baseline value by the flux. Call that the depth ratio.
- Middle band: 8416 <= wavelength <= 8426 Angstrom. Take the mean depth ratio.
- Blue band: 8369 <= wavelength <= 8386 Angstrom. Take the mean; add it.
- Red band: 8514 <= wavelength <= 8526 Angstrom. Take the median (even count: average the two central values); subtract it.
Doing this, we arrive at 1.03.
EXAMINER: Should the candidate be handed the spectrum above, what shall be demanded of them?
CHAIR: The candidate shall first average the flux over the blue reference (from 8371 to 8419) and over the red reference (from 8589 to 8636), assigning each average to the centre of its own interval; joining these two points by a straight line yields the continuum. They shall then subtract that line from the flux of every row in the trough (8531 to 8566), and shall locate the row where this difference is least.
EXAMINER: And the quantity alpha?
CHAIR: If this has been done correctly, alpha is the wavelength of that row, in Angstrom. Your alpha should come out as 8532.5 Angstrom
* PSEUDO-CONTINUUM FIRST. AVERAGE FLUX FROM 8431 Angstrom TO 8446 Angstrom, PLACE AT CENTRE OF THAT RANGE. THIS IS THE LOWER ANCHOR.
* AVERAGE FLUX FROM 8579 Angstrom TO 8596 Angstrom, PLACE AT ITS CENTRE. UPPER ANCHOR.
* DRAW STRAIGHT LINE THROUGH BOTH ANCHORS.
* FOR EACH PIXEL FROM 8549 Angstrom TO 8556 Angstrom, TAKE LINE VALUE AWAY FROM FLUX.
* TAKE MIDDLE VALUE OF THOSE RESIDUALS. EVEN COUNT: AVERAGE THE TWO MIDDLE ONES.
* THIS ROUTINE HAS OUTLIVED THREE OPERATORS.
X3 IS -2.9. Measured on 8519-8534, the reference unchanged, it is -5.7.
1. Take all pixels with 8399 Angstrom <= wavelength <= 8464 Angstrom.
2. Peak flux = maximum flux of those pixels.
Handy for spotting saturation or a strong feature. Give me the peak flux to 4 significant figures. 84.53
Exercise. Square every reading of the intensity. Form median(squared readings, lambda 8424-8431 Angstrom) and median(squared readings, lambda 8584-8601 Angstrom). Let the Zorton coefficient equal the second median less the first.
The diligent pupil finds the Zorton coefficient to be 610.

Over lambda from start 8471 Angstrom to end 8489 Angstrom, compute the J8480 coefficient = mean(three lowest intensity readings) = 46.9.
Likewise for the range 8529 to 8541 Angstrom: 47.2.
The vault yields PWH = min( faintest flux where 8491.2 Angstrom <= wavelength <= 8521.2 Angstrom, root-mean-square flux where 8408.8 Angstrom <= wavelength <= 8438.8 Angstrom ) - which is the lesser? 43.4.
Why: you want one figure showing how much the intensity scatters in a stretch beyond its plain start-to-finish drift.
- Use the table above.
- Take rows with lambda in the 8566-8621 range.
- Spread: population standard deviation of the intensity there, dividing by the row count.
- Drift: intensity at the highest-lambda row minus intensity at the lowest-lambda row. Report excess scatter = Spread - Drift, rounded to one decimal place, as 2.3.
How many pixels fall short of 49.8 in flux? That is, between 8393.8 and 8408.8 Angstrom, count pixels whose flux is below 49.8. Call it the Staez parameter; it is 1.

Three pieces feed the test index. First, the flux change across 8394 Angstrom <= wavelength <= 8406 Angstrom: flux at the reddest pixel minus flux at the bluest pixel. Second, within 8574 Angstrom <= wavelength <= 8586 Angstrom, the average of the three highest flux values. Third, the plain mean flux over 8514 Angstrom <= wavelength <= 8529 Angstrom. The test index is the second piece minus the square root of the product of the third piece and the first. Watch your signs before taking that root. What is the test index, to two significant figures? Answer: 32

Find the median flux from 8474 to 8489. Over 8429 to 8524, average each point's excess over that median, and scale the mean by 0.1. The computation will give 0.17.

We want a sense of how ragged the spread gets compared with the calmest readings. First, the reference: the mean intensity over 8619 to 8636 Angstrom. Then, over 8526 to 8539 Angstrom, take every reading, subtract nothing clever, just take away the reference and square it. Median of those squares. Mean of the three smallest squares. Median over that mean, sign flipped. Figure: -2.1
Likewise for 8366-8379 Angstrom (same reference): -1.9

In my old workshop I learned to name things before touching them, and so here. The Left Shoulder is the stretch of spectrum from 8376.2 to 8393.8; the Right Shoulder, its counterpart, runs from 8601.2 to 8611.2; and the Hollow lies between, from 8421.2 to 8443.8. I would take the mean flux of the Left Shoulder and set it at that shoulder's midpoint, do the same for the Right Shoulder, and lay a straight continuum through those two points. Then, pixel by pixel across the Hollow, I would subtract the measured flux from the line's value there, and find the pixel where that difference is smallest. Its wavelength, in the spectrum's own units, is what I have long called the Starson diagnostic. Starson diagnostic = 8432.5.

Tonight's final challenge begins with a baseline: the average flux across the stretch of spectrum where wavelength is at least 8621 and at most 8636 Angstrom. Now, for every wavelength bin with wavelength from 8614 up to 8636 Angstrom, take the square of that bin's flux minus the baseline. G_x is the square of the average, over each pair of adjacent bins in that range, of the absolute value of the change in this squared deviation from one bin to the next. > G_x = 42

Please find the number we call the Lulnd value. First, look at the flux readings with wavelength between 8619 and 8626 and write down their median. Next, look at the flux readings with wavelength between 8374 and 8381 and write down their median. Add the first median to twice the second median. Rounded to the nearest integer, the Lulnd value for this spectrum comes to 153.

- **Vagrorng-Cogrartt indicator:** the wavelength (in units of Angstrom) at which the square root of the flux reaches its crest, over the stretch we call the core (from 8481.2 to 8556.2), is 8537.5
